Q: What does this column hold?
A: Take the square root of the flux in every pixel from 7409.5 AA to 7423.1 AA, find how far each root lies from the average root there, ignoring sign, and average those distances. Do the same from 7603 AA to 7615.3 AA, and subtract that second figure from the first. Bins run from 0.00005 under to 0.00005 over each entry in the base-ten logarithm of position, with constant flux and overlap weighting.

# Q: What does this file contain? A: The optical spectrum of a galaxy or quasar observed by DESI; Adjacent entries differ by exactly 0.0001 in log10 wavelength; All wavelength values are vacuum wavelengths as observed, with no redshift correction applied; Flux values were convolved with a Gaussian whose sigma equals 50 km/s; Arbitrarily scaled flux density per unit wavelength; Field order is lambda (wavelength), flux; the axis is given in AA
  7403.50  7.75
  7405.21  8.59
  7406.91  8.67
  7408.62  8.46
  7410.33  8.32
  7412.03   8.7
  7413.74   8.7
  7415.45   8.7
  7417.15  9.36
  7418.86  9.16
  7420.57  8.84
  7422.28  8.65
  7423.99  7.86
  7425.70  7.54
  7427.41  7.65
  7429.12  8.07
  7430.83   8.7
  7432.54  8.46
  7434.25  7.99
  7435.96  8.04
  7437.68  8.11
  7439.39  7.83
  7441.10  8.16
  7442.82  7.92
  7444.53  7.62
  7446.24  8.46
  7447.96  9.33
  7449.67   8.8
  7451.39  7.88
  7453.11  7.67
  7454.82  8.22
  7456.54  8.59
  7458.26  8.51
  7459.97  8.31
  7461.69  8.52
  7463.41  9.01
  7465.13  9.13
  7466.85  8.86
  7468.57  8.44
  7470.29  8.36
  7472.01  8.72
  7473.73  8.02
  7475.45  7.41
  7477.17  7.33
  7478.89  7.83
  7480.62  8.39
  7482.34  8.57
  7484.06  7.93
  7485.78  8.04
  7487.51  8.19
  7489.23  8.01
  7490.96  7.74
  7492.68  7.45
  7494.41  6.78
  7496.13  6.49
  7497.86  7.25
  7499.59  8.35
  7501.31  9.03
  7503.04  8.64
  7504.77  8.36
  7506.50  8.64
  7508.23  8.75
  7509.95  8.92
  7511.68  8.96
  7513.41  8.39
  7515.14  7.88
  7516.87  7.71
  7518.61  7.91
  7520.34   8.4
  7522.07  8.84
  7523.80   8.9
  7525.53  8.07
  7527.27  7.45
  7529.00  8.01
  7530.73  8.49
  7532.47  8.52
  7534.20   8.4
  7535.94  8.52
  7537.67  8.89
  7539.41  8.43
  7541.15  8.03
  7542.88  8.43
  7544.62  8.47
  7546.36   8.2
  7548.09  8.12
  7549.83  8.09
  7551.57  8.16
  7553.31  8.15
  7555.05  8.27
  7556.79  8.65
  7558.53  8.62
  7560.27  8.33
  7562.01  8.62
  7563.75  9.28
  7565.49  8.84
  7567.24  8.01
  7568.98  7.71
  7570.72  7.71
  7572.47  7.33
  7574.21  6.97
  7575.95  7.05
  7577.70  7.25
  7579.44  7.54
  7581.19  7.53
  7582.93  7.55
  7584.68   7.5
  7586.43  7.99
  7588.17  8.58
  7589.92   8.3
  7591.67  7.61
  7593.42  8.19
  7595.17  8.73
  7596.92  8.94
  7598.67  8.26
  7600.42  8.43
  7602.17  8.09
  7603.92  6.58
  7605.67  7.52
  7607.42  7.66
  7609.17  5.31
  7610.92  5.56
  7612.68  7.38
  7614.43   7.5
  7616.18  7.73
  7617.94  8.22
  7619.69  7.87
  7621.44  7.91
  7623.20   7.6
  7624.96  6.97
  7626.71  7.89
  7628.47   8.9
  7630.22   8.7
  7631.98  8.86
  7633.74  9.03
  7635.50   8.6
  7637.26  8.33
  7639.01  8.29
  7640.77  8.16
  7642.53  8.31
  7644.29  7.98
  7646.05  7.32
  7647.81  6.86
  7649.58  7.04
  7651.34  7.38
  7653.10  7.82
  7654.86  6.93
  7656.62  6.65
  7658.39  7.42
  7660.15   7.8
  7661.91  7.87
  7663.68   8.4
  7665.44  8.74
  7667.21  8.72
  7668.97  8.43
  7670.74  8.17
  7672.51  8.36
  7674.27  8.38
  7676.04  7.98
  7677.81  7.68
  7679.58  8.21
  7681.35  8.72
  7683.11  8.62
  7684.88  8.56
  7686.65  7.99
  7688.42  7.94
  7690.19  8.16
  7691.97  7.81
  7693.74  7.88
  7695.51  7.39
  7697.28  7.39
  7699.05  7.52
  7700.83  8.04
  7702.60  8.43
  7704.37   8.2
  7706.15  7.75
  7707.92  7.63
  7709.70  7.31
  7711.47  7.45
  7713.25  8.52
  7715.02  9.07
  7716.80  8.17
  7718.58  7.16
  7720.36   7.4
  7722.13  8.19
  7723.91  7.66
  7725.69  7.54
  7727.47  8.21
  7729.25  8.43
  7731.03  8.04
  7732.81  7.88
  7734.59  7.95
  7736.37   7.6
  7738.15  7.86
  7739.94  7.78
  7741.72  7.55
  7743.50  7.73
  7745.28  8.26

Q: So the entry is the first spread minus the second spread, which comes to -0.123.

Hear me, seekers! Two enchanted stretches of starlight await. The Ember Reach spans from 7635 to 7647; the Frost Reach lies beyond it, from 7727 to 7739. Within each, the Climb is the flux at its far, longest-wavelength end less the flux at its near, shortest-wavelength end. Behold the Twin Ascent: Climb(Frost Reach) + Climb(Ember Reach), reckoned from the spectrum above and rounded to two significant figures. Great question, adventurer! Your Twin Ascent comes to -1.6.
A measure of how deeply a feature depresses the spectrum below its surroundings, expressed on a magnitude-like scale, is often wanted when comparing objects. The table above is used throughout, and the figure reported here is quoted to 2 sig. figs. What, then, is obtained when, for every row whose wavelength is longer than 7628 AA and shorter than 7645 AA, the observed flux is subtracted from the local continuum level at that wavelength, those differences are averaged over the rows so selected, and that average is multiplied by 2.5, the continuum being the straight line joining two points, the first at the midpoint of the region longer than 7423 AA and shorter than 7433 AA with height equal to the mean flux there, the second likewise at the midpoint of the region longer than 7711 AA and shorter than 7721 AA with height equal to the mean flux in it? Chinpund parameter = -1.3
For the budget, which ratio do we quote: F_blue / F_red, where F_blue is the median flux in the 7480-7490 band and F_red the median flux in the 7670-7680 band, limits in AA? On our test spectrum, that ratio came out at 0.99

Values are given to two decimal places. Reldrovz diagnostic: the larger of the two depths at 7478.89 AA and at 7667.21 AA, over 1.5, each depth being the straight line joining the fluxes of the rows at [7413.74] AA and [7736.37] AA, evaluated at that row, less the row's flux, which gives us 0.43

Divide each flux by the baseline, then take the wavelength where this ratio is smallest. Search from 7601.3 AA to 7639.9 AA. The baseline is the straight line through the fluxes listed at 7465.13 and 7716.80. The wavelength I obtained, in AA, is 7609.17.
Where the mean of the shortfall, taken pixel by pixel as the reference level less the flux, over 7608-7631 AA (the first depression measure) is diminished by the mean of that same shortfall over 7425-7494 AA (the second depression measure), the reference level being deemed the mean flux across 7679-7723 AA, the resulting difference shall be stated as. 0.69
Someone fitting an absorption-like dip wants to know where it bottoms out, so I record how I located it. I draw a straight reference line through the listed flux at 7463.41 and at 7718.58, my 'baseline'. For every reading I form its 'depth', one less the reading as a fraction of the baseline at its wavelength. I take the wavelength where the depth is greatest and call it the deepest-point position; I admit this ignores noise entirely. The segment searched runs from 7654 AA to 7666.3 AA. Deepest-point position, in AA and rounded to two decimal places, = 7656.62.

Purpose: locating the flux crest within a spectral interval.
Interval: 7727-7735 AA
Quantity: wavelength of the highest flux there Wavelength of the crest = 7729.25 AA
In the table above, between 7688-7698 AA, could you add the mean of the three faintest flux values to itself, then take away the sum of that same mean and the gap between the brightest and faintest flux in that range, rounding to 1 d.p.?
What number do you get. 6.8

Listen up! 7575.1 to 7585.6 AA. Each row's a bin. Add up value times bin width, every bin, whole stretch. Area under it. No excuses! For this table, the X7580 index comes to 78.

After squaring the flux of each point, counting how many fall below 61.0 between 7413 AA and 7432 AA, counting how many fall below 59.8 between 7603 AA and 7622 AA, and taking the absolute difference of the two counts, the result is 6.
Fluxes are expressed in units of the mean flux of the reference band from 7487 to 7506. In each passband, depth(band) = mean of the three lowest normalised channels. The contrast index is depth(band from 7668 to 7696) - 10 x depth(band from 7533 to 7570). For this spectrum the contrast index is -9.1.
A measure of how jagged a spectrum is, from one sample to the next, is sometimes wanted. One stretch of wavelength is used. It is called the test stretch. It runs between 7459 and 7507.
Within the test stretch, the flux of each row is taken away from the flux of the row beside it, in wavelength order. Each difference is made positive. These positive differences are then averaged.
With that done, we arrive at 0.40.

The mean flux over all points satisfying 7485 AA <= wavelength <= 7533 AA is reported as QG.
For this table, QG 8.15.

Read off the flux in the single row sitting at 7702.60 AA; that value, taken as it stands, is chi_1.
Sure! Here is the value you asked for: 8.43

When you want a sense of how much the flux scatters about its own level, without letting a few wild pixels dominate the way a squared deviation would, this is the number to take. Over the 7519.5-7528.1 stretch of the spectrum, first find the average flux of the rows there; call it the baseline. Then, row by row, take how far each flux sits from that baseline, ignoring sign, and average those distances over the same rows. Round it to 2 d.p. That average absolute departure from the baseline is 0.46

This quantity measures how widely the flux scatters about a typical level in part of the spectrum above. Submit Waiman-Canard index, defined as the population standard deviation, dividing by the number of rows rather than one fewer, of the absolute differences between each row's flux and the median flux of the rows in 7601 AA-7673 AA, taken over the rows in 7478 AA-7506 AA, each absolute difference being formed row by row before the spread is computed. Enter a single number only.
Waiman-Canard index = 0.39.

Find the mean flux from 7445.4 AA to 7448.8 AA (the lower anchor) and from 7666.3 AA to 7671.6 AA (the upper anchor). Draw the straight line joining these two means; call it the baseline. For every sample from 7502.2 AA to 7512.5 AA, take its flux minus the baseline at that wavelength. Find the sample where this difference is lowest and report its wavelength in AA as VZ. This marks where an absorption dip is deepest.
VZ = 7504.77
